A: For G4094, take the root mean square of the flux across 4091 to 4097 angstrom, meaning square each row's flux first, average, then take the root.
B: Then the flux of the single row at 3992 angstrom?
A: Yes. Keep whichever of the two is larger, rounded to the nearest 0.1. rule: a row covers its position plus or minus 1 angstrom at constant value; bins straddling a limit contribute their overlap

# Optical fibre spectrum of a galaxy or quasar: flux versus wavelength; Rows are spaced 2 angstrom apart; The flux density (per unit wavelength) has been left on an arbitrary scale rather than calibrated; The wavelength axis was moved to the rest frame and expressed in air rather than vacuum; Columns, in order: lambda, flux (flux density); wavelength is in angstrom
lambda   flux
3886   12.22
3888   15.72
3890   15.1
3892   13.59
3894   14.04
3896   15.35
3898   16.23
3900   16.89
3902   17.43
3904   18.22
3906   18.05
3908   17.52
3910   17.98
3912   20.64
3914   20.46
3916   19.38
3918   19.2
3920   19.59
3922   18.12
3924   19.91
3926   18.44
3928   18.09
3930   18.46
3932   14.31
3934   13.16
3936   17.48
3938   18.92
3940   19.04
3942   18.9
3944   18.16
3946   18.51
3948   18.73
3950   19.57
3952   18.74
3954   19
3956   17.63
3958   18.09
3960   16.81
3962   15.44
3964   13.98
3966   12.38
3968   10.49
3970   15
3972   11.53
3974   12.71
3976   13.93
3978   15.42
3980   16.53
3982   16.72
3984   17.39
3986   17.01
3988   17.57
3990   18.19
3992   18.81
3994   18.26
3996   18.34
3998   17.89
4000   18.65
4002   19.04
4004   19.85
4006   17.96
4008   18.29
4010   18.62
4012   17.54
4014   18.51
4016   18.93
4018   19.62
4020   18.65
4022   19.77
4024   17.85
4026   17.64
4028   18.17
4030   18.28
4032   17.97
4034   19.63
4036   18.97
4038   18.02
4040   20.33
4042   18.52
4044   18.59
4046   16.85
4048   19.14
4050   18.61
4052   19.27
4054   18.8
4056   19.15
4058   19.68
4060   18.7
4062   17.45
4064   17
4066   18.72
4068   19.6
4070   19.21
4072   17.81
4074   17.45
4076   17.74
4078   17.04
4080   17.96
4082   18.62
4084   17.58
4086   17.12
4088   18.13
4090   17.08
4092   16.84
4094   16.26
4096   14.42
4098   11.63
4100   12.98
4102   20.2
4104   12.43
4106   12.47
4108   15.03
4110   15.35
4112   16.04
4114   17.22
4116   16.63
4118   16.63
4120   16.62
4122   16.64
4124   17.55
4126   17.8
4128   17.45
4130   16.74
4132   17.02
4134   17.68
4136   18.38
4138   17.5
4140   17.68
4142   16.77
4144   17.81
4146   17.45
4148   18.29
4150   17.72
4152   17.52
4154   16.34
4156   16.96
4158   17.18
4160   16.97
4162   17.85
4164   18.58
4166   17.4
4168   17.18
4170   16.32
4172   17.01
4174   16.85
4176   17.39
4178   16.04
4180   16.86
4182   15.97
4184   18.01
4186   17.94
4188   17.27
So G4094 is 18.8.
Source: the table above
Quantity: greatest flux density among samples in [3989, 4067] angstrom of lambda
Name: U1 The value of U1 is 20.33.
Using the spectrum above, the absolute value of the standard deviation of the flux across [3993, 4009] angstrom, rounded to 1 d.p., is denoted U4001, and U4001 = 0.6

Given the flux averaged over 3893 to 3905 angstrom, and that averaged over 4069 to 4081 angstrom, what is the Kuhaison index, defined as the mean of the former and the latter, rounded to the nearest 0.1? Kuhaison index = 17.1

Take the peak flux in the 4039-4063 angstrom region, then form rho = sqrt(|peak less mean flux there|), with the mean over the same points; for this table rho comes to 1.25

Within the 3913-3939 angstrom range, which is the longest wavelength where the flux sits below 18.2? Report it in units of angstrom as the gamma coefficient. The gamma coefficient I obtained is 3936 angstrom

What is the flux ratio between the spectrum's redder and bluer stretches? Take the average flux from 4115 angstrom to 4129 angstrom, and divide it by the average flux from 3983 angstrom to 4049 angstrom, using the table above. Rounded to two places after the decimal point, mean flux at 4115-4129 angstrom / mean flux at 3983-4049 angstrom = 0.92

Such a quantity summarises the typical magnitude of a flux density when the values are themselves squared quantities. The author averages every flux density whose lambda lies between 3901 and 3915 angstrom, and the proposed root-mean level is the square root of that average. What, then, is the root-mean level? 4.31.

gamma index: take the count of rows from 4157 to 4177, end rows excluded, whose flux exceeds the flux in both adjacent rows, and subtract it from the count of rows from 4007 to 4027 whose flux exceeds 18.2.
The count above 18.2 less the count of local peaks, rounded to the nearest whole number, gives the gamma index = 5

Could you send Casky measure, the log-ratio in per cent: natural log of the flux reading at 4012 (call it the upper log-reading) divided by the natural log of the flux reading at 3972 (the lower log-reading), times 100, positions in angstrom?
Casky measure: 117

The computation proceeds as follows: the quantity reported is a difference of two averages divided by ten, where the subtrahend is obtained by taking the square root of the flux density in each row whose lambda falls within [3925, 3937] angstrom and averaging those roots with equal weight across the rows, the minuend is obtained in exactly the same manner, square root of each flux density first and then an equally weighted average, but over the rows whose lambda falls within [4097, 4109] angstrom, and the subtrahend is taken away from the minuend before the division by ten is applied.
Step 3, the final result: -0.033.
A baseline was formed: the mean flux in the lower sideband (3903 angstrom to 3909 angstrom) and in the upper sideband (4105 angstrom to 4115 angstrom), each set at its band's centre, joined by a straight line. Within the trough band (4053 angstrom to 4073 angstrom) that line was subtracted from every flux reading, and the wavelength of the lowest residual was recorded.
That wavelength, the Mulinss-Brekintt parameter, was 4064 angstrom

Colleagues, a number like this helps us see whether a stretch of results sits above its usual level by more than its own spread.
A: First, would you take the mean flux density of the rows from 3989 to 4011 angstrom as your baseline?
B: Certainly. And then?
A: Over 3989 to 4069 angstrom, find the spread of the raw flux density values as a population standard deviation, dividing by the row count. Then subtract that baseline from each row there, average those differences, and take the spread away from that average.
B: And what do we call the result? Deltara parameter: -0.7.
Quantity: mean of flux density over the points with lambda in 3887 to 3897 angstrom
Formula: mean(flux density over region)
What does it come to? 14.8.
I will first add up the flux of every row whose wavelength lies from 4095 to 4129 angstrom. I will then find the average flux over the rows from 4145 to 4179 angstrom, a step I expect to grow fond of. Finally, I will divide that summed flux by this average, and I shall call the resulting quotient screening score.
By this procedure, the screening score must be 15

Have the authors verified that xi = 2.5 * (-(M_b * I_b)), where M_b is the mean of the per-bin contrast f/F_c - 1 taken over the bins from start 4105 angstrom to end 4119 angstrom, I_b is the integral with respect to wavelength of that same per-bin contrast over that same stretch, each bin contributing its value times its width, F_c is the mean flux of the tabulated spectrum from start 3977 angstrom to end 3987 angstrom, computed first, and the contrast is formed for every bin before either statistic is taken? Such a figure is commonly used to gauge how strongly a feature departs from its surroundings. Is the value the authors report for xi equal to -0.12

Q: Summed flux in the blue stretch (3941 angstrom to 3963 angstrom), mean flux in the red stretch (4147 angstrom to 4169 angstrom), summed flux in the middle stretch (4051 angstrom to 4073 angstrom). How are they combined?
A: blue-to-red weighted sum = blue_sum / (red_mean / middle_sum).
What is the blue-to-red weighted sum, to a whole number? 2349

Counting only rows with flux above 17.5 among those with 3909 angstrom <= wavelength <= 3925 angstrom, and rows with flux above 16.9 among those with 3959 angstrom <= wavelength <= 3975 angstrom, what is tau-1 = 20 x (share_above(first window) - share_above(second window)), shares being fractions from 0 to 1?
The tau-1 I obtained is 20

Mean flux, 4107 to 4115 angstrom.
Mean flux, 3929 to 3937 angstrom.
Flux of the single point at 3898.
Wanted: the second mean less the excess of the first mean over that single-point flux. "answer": 16.2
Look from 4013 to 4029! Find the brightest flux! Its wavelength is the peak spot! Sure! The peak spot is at 4022 angstrom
